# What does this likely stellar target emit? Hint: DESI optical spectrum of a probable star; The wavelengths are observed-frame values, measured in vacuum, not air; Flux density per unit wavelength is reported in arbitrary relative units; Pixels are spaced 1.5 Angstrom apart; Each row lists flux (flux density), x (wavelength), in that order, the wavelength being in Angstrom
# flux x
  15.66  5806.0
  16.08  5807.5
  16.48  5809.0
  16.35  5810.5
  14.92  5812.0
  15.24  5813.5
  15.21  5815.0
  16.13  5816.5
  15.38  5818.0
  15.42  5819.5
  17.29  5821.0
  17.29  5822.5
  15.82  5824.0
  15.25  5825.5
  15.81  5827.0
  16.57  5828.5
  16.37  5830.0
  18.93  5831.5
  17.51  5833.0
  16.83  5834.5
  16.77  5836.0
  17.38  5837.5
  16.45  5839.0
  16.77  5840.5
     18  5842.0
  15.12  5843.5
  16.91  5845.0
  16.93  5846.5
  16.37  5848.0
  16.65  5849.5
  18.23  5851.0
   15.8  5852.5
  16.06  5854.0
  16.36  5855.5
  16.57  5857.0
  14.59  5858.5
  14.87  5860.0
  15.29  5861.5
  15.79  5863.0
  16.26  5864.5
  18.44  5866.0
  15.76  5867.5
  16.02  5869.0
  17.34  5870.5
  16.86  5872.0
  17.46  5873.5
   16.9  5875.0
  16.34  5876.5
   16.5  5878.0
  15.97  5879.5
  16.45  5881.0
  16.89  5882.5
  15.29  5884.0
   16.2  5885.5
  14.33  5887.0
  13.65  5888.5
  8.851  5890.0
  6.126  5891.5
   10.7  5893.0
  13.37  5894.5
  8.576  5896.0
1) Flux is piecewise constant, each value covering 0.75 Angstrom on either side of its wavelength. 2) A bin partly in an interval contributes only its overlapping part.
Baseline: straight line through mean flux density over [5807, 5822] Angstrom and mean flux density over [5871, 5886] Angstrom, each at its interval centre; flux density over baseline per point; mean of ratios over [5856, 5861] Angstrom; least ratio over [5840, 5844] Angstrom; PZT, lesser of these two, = 0.94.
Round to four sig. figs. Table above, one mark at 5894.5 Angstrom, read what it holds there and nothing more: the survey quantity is 13.37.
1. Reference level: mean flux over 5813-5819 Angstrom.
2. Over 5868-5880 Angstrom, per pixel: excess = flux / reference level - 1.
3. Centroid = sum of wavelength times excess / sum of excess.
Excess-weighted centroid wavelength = 5873.7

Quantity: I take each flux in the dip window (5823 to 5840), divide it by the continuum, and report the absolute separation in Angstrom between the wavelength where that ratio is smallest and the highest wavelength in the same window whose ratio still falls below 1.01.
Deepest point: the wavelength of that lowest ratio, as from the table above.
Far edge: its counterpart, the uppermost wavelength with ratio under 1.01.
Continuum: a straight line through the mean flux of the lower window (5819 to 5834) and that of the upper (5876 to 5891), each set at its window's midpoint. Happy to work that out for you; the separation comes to 4.5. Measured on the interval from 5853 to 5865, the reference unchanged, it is 3.0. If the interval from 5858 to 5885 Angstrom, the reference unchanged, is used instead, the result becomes 3.0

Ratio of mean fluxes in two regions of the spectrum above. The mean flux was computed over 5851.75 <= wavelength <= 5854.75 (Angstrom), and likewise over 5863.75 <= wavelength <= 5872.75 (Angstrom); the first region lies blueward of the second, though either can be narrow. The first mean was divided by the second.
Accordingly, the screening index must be 0.95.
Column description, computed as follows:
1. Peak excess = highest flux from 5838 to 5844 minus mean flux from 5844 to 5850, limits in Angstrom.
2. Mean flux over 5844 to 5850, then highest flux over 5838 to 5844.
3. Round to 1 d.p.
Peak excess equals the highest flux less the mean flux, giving 1.3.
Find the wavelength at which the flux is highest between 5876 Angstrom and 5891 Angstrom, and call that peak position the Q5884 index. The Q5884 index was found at 5882.5 Angstrom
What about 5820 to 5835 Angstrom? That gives 5831.5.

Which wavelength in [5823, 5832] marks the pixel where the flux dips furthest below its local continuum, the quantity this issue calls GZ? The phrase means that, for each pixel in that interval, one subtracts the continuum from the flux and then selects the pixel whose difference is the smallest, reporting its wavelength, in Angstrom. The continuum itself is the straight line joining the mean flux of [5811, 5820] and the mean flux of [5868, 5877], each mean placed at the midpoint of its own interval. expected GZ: 5825.5 Angstrom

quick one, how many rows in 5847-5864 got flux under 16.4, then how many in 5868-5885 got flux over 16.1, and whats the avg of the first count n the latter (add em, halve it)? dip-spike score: 8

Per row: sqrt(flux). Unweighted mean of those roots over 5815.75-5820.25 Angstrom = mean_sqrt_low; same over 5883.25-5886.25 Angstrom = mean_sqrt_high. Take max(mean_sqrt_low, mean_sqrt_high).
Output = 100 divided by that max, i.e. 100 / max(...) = 25.2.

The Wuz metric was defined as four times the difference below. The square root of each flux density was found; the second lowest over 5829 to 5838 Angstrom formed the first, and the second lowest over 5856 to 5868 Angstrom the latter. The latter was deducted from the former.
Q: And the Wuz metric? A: 1.0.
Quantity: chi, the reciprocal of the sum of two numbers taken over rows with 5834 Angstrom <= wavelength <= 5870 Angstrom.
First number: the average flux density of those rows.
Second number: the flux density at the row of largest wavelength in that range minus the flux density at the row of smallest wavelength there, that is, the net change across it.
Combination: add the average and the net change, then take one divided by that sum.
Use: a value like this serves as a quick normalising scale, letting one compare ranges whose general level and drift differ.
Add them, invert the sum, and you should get 0.0640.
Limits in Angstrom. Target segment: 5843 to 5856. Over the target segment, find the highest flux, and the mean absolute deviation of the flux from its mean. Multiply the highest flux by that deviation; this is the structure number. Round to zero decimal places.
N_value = 11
